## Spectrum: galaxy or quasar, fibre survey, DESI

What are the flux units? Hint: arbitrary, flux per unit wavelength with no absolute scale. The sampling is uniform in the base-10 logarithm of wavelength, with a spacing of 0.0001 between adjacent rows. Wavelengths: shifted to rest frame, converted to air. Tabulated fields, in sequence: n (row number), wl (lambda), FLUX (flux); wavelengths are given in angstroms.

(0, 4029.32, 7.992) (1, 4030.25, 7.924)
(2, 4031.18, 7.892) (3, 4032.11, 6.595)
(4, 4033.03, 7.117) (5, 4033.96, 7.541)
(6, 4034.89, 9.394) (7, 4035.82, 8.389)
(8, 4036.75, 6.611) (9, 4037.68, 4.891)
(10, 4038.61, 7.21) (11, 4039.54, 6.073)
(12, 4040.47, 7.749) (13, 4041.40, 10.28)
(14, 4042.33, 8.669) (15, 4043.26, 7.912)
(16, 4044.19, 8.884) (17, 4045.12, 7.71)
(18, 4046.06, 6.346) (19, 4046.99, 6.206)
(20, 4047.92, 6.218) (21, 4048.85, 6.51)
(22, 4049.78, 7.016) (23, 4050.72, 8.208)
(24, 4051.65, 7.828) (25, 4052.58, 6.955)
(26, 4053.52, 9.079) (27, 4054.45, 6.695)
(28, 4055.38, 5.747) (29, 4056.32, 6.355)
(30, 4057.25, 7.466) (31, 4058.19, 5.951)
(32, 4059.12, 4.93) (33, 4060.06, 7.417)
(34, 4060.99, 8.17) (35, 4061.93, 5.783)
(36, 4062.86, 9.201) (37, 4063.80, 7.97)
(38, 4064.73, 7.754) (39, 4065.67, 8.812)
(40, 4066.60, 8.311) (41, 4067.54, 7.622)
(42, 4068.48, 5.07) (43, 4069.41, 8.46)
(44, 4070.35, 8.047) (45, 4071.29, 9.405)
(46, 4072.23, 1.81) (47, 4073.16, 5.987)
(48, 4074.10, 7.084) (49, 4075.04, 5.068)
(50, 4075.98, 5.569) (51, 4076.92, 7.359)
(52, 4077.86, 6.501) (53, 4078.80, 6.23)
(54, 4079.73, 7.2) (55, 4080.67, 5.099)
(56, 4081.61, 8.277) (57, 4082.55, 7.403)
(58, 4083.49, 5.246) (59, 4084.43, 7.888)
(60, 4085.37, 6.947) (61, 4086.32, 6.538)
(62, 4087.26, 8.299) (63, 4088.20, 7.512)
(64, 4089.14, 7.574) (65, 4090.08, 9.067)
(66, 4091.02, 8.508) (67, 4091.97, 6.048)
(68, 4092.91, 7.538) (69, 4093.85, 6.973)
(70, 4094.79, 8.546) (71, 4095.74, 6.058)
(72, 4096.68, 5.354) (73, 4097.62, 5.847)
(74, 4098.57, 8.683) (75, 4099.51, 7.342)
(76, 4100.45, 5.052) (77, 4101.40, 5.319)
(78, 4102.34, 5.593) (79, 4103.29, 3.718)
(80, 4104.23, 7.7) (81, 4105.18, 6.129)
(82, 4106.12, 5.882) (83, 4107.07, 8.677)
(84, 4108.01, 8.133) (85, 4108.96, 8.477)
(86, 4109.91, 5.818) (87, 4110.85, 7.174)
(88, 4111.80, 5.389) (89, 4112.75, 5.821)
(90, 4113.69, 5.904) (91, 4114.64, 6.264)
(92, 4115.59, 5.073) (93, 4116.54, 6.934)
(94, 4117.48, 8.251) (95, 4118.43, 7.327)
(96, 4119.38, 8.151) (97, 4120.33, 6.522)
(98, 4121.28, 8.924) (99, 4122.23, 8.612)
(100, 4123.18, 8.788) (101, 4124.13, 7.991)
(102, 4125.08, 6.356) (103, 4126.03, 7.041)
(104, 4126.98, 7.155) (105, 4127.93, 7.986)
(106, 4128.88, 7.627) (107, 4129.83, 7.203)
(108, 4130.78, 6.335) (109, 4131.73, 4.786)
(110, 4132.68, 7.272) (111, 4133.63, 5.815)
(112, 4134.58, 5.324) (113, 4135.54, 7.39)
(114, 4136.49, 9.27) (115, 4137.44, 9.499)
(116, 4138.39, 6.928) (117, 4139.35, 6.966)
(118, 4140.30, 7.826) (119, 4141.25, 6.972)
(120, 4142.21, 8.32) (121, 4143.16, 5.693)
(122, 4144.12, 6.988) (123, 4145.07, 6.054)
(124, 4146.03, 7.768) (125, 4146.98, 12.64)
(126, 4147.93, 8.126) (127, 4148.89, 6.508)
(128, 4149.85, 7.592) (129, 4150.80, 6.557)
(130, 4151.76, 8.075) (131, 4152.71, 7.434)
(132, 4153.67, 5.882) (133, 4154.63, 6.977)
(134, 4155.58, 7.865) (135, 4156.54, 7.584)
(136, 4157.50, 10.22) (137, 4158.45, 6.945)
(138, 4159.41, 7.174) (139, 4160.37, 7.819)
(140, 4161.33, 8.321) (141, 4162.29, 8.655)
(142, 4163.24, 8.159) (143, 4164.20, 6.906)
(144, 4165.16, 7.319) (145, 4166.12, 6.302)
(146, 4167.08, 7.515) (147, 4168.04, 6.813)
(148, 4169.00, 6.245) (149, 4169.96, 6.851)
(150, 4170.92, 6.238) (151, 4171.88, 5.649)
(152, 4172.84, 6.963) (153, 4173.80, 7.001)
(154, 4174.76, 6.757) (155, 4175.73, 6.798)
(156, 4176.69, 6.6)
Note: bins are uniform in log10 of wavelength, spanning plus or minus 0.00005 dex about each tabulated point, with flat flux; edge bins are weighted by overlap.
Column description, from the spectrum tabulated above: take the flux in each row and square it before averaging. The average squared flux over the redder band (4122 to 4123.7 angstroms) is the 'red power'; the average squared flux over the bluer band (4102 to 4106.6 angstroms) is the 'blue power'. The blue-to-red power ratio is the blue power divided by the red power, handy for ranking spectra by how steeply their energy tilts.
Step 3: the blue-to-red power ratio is 0.47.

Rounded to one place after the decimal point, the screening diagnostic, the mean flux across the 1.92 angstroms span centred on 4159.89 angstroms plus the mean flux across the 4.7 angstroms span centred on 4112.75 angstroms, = 13.6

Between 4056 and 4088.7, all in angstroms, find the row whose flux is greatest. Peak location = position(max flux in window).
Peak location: 4071.29 angstroms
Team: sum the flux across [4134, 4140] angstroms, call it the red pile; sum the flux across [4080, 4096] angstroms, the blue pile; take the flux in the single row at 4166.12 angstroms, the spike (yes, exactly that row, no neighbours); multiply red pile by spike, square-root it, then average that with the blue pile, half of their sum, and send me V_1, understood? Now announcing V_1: 70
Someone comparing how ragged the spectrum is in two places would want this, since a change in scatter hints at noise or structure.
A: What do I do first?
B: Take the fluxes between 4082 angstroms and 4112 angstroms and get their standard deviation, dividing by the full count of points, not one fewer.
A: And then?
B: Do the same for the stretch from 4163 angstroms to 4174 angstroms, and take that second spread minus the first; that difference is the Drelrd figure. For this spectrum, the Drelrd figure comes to -0.7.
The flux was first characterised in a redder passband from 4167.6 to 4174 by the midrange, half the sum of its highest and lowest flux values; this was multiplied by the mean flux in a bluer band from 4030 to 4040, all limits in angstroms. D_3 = 46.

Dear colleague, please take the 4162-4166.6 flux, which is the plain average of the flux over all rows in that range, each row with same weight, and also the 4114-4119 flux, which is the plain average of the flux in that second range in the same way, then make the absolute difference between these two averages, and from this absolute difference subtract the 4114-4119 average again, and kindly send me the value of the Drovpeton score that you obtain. -6.1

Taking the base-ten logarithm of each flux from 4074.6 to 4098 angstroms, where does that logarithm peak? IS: 4090.08 angstroms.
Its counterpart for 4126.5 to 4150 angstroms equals 4146.98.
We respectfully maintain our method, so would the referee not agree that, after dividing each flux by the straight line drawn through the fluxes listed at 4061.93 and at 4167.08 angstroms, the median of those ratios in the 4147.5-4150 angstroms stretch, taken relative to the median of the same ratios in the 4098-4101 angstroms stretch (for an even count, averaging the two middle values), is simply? 0.92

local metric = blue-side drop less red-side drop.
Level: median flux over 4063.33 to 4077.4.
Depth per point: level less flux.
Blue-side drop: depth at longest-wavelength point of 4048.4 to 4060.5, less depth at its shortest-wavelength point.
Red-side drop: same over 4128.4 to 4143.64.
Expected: -2.8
